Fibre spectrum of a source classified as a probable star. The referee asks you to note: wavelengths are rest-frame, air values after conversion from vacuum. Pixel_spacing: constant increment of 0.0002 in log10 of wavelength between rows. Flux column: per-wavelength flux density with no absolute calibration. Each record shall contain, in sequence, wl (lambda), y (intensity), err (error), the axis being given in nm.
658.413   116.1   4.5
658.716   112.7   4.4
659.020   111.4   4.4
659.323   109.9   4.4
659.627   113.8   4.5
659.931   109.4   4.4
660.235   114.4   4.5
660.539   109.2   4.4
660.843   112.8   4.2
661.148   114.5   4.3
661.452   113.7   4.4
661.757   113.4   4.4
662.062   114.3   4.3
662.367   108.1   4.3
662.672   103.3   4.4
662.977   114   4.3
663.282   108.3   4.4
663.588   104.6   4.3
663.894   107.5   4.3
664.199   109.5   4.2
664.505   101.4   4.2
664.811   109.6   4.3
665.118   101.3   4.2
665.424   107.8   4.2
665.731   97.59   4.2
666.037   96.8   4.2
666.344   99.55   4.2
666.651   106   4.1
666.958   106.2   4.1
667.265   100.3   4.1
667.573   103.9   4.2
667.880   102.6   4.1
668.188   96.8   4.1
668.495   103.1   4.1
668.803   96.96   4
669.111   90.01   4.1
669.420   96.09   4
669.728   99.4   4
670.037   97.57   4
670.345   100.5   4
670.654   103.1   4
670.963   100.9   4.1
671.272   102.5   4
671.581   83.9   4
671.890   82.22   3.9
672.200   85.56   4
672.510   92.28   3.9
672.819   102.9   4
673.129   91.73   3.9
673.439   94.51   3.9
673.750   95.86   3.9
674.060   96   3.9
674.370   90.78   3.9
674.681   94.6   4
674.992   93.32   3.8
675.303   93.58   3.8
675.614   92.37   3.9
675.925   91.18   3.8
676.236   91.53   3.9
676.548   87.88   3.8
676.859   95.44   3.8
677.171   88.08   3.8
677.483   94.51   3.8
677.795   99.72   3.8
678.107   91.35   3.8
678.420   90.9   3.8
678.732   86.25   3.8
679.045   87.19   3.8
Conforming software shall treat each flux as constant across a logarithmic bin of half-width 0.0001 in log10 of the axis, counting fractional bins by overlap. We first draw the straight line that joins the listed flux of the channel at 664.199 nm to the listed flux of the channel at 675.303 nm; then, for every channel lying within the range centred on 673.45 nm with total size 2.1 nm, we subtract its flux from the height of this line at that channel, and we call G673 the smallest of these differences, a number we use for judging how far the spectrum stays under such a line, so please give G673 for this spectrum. -5.8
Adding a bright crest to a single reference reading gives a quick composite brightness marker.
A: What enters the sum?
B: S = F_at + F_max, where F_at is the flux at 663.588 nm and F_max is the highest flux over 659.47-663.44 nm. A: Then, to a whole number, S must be 219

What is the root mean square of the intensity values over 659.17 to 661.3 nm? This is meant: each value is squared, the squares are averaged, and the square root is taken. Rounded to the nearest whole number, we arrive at 112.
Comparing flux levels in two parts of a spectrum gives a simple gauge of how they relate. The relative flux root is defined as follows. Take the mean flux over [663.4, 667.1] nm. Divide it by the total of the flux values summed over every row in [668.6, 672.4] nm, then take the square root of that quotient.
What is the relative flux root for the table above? 0.30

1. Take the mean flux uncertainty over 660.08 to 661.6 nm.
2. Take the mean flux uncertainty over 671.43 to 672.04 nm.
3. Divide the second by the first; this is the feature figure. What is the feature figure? 0.906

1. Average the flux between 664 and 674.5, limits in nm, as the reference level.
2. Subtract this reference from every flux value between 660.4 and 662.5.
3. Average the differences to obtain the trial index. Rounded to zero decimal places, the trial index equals 14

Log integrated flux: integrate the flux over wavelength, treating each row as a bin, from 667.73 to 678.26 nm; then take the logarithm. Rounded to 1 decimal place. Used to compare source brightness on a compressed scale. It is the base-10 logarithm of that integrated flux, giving 3.0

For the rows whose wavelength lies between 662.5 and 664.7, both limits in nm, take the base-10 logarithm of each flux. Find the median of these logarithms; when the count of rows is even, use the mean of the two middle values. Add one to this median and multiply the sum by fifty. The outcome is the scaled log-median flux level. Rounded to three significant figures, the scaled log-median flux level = 152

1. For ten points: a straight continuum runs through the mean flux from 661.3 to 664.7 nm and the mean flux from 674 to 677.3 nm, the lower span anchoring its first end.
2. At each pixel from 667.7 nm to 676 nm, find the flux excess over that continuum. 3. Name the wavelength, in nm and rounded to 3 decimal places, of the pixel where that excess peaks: 672.819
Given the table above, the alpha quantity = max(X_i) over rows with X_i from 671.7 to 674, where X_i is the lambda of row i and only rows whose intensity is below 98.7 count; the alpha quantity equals 673.750 nm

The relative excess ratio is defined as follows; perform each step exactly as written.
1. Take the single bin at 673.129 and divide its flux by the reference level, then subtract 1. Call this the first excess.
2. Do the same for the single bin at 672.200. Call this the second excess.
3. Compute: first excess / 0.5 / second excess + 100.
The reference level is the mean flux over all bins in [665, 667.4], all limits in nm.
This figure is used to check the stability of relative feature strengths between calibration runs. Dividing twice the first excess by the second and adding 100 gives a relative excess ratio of 101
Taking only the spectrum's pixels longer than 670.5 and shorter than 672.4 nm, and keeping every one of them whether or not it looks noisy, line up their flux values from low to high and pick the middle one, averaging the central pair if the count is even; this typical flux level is 93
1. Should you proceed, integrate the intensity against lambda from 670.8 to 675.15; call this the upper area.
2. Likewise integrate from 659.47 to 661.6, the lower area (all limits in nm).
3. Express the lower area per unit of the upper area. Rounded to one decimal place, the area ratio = 0.6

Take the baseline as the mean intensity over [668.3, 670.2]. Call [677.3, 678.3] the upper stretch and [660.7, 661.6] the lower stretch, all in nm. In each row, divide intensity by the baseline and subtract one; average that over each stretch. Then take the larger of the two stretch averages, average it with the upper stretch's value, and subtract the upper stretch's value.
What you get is 0.10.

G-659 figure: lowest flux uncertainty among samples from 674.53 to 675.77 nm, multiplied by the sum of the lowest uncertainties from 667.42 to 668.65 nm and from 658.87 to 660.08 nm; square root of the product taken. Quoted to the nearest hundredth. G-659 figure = 5.68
